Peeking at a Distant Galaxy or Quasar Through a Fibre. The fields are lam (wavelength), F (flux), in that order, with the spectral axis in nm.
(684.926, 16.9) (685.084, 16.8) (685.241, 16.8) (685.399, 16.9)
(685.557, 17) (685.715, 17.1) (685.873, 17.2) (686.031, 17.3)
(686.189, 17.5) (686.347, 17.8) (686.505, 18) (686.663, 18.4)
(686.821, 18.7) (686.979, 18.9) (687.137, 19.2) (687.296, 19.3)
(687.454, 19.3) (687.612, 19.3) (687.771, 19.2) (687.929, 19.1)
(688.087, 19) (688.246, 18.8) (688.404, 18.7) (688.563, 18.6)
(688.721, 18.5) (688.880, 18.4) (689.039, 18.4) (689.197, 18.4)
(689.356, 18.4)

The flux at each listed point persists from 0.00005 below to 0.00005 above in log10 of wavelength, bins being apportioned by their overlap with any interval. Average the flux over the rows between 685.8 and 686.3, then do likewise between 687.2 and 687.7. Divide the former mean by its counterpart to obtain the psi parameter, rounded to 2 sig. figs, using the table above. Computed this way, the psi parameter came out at 0.90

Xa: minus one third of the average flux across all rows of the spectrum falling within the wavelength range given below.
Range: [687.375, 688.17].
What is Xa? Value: -6.4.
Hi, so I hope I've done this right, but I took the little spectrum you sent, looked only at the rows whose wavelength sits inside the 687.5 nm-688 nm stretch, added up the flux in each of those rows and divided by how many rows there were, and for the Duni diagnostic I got 19.2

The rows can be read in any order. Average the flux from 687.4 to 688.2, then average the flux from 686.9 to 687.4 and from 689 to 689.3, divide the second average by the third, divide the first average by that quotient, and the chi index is 18.4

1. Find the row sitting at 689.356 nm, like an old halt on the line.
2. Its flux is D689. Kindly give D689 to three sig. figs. 18.4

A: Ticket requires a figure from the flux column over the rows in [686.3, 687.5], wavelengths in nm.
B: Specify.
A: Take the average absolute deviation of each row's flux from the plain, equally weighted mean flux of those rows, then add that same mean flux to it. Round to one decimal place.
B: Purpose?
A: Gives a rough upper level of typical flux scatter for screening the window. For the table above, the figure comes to 19.2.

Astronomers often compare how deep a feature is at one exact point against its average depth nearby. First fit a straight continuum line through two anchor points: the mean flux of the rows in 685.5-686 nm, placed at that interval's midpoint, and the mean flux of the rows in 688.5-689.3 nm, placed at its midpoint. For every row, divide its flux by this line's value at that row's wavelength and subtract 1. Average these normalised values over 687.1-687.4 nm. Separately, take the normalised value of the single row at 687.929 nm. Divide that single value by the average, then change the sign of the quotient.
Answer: -0.7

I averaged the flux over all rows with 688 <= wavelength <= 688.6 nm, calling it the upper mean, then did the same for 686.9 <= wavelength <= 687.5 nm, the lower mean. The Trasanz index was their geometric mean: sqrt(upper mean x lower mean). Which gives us 19.0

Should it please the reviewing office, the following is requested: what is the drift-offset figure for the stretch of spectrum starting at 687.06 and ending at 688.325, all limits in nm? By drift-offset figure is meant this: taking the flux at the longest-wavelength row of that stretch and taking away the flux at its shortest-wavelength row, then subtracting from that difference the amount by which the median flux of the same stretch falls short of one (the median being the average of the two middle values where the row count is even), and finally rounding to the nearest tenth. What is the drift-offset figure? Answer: 17.8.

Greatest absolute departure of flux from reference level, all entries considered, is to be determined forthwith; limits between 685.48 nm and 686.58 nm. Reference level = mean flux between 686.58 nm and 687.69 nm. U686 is 2.0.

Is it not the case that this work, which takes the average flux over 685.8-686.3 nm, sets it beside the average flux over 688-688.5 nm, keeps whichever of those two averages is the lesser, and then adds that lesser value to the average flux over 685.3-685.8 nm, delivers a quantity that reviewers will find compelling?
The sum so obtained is 34.3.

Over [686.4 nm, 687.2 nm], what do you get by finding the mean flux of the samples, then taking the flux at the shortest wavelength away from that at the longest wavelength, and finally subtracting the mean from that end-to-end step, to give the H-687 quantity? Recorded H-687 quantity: -17.4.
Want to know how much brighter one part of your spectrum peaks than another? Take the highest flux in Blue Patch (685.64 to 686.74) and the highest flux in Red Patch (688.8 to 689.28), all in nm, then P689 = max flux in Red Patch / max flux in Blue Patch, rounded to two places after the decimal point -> 1.00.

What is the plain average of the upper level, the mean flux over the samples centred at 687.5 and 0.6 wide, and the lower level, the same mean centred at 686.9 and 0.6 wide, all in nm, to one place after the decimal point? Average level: 19.0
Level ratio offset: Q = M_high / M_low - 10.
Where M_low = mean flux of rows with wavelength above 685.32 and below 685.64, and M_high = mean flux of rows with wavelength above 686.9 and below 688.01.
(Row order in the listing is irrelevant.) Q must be -8.87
